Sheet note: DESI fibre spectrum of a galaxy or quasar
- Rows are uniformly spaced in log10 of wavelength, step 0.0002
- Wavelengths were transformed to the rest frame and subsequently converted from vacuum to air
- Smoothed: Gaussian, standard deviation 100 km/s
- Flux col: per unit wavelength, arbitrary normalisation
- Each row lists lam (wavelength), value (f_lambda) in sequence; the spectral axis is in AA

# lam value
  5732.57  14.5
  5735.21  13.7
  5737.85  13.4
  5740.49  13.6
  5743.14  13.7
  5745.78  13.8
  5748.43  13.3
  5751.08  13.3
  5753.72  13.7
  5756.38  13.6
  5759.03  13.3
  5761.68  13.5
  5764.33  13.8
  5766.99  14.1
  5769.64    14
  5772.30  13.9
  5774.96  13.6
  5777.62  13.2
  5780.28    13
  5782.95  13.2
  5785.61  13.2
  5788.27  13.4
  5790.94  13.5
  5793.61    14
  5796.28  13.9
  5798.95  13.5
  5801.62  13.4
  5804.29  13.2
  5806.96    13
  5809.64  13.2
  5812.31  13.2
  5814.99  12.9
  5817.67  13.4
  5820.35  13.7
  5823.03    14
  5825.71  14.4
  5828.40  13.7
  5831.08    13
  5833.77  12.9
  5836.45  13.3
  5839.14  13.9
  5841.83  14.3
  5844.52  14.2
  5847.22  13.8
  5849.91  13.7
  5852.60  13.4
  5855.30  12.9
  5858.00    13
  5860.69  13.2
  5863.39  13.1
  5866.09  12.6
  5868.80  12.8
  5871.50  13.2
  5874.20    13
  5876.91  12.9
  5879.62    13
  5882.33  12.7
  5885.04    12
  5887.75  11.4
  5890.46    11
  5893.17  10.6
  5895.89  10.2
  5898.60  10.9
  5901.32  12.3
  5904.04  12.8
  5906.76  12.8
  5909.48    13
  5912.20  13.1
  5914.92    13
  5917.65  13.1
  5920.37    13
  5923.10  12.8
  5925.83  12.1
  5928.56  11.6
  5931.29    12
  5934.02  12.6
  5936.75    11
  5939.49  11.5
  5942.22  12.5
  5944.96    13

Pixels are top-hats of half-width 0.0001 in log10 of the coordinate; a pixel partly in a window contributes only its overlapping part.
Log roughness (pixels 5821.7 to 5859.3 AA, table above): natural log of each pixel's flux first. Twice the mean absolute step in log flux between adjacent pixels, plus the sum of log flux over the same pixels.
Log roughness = 36.6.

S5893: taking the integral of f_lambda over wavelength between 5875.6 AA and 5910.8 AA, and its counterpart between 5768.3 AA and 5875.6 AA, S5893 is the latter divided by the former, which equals 3.4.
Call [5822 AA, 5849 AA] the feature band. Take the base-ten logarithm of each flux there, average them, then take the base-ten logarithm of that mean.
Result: 0.0561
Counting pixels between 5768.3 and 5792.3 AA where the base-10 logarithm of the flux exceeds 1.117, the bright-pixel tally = 8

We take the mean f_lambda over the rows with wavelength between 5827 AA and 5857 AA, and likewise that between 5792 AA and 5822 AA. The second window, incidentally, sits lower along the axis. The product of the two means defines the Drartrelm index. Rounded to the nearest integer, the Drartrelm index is 182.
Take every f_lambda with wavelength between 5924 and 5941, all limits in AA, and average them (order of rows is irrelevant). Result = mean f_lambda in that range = 11.8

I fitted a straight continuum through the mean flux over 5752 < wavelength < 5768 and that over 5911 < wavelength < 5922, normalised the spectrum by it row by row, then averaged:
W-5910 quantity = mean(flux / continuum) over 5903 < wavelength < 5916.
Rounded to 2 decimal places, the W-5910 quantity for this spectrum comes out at 0.99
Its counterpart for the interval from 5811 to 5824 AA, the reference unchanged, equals 1.00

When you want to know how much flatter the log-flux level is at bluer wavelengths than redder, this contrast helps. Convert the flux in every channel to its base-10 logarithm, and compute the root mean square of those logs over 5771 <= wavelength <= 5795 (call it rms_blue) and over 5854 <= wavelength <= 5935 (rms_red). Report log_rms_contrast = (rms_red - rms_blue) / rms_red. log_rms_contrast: -0.032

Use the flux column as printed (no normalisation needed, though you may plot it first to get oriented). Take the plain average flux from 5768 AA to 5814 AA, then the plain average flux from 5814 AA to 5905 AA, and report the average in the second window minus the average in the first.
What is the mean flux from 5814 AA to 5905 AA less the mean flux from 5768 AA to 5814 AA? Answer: -0.55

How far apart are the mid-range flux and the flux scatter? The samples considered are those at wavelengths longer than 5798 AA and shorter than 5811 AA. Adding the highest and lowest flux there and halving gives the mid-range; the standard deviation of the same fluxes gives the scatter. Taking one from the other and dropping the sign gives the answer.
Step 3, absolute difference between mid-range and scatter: 13.1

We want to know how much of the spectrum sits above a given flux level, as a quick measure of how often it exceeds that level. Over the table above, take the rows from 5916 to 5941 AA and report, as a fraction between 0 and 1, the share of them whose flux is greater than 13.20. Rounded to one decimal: 0.0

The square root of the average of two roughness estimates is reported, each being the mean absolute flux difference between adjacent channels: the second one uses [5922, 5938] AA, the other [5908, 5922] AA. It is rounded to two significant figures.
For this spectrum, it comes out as 0.66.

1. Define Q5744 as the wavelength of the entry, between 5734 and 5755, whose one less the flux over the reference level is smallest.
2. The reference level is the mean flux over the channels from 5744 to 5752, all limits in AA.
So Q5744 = 5745.78 AA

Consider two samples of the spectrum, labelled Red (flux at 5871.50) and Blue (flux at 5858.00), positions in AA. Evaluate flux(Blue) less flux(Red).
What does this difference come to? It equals -0.2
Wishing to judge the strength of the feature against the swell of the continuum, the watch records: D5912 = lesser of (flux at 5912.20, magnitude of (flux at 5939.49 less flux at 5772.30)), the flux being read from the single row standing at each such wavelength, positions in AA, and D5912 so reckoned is 2.4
